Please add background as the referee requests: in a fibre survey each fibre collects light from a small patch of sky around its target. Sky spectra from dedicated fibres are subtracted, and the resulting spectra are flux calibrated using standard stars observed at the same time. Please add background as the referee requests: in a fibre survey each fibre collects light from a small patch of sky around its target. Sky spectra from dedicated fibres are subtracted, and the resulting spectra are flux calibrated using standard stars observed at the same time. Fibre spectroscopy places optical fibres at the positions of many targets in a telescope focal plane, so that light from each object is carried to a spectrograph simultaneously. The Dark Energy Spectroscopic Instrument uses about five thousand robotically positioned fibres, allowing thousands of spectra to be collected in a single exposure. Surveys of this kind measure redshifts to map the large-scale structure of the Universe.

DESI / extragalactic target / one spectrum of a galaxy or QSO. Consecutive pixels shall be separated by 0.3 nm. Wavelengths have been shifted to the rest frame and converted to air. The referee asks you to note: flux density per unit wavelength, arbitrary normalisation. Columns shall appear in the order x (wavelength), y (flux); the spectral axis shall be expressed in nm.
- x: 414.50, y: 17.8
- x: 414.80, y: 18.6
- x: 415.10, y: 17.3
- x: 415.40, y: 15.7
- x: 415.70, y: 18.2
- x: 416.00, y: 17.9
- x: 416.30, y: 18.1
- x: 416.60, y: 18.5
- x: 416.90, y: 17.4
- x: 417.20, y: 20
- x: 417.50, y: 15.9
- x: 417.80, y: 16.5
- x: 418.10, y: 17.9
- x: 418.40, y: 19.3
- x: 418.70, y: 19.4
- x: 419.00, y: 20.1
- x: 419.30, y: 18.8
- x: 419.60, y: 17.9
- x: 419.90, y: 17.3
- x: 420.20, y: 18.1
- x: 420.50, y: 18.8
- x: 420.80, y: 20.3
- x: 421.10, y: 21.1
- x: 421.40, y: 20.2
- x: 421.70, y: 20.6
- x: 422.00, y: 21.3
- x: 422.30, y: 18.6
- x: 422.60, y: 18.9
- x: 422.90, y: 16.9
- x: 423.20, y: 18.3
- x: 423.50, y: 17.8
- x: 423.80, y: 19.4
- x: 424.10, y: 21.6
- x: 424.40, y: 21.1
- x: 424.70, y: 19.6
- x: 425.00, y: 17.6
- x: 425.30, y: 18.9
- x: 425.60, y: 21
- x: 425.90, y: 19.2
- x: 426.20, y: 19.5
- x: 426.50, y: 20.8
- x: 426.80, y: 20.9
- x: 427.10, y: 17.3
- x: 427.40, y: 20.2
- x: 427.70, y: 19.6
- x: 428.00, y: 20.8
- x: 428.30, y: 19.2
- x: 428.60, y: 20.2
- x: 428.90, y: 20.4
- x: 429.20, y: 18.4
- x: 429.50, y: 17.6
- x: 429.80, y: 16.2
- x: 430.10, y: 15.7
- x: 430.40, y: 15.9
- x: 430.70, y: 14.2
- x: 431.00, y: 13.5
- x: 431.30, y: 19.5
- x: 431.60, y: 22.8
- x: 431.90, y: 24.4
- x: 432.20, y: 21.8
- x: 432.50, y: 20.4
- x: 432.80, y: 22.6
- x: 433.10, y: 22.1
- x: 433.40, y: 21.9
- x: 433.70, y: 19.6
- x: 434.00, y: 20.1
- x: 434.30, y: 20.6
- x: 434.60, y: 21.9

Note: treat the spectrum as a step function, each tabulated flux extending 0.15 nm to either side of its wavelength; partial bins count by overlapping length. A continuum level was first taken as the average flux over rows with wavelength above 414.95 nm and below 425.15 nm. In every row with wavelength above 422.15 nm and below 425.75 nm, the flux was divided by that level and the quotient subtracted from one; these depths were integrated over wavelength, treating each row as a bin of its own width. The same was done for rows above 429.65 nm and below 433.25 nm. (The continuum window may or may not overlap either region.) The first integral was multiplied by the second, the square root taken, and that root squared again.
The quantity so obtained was 0.0059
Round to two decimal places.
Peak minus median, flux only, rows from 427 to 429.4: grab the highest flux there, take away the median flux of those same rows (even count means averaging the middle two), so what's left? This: 0.90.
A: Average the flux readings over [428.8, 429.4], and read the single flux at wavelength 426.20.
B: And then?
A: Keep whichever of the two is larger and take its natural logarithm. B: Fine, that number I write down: 2.97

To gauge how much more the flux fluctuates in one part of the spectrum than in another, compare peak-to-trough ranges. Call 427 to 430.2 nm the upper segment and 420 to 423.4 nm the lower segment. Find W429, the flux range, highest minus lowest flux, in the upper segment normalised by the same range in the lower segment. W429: 1.16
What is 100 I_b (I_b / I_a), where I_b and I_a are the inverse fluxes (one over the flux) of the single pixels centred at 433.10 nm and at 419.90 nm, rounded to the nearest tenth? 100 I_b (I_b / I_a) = 3.5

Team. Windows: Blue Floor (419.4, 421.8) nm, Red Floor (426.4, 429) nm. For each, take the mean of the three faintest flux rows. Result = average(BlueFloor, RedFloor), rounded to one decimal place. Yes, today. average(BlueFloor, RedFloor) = 18.2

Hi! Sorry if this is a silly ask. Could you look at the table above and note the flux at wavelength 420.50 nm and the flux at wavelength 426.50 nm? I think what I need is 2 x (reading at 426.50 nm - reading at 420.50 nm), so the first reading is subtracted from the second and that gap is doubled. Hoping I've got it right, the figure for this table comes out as 4.0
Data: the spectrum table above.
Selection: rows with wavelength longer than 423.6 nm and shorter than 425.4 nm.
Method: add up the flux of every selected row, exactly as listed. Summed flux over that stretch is 118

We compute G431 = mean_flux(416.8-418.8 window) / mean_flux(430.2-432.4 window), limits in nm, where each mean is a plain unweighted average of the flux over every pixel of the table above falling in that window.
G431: 0.96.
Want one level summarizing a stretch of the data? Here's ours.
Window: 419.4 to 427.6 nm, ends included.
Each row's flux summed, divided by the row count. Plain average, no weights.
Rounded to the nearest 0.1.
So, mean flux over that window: 19.4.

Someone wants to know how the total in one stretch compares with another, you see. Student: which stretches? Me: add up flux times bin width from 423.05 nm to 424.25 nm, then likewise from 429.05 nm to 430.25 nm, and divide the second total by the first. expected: 0.88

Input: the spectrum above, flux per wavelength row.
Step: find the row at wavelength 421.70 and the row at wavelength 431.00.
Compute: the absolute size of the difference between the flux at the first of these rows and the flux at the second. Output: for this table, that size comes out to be 7.1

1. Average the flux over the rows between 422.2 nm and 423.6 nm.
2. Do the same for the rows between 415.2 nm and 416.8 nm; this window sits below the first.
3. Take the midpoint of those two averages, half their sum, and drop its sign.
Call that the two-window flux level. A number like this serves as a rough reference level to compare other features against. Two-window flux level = 17.9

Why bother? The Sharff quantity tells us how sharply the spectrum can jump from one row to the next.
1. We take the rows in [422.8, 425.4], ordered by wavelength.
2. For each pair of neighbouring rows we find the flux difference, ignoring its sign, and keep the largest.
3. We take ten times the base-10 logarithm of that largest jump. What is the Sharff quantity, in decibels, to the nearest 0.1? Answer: 3.4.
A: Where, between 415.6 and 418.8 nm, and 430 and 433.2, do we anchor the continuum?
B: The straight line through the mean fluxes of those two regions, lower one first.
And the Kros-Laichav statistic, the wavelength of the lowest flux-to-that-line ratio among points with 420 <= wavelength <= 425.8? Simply 422.90 nm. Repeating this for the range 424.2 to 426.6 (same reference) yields 425.00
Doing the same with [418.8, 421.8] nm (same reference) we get 419.90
